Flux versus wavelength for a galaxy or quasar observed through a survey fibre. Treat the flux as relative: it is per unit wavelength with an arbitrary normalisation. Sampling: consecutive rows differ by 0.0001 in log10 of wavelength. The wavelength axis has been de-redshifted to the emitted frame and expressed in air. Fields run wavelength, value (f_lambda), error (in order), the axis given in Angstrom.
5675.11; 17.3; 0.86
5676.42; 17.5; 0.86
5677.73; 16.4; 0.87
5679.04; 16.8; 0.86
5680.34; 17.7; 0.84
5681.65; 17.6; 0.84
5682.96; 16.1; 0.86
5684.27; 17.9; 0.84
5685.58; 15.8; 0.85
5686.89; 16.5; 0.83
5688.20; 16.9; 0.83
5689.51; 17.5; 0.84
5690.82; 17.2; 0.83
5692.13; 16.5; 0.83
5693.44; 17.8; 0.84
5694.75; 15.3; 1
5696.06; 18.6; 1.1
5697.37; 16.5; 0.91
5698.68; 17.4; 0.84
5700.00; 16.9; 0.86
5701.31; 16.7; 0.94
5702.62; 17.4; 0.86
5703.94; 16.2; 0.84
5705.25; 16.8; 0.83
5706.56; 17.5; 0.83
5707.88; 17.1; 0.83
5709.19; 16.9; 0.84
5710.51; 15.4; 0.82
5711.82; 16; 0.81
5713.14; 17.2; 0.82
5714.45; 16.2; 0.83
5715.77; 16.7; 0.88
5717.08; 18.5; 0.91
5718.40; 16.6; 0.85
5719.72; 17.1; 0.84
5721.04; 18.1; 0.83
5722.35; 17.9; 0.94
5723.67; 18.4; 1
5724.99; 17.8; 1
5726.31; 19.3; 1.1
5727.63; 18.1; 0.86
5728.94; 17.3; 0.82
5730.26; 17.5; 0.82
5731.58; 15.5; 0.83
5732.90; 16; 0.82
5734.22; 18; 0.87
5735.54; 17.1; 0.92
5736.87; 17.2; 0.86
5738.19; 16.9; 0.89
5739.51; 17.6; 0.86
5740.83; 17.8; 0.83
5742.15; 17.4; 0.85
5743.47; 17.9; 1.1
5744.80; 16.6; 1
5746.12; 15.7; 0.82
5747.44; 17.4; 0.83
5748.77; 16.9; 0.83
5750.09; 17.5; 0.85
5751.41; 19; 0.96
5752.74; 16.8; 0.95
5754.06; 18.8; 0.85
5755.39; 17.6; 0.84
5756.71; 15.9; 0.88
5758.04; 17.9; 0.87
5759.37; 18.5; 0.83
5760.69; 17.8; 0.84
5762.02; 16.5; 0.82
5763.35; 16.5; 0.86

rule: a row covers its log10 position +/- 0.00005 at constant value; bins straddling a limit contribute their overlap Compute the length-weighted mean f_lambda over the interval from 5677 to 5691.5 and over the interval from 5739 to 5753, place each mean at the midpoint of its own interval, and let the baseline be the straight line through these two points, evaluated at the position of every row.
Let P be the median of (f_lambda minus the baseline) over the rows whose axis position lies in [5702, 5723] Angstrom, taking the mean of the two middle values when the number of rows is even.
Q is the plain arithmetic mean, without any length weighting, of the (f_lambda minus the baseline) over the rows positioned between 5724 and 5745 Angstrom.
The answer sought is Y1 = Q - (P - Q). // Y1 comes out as 0.3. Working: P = -0.138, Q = 0.11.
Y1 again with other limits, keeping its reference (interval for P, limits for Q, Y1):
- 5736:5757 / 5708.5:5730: 0.3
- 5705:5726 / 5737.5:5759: 0.0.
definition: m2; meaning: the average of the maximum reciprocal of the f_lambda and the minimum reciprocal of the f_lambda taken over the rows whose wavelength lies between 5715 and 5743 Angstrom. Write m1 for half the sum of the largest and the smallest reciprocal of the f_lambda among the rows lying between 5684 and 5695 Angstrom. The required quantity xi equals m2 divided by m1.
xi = 0.96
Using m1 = 0.0606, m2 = 0.0582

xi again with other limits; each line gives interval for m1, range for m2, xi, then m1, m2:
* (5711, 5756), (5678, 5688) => 1.02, 0.0582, 0.0596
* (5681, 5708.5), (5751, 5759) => 0.97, 0.0596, 0.0578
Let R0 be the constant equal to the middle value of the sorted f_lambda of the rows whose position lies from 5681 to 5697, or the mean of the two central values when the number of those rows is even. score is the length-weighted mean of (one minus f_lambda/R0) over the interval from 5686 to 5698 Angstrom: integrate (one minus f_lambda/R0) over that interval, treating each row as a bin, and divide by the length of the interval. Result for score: 0.0055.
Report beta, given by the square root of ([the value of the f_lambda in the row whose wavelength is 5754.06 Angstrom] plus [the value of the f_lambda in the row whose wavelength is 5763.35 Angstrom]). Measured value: 5.94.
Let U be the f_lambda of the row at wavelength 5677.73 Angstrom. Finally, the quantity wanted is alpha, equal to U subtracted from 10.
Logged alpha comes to -6.4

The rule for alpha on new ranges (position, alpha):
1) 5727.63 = -8.1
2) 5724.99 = -7.8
